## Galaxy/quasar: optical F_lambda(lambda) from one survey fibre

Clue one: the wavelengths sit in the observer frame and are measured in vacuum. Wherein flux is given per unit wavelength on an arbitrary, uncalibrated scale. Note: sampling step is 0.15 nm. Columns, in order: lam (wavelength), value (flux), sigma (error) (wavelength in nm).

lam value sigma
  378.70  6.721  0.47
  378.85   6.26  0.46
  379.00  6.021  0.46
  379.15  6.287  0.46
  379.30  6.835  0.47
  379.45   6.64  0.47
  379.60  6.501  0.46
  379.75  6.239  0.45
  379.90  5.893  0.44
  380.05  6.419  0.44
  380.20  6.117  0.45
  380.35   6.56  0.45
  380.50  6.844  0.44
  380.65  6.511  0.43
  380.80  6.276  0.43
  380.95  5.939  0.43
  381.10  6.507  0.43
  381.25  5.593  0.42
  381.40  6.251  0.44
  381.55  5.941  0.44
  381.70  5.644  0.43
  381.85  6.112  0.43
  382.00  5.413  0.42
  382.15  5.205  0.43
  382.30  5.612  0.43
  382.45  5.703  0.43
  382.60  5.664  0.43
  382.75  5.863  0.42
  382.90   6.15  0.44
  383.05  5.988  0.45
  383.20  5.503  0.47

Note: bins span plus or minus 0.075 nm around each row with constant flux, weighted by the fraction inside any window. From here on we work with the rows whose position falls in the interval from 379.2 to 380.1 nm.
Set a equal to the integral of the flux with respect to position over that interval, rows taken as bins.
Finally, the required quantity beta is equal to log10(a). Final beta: 0.76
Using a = 6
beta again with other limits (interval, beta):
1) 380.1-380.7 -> 0.59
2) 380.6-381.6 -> 0.79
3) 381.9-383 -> 0.80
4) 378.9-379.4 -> 0.50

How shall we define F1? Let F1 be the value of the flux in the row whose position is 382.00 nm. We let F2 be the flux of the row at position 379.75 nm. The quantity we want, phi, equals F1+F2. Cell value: 11.7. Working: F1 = 5.413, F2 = 6.239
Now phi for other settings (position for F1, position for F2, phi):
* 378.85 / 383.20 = 11.8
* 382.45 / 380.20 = 11.8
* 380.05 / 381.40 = 12.7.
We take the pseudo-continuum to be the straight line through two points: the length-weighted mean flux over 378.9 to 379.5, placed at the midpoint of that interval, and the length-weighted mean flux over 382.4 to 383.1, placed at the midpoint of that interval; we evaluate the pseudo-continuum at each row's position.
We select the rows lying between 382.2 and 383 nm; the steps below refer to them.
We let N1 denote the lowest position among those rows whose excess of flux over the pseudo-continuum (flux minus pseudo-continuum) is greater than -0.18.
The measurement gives 382.75 nm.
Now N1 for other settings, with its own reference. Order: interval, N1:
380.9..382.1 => 381.10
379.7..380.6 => 379.75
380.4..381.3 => 380.50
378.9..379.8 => 379.15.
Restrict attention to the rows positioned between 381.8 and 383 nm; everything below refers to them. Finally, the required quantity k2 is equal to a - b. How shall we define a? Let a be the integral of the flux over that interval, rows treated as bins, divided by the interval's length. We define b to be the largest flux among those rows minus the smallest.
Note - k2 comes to 4.8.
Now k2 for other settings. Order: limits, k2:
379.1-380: 5.5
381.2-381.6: 5.3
